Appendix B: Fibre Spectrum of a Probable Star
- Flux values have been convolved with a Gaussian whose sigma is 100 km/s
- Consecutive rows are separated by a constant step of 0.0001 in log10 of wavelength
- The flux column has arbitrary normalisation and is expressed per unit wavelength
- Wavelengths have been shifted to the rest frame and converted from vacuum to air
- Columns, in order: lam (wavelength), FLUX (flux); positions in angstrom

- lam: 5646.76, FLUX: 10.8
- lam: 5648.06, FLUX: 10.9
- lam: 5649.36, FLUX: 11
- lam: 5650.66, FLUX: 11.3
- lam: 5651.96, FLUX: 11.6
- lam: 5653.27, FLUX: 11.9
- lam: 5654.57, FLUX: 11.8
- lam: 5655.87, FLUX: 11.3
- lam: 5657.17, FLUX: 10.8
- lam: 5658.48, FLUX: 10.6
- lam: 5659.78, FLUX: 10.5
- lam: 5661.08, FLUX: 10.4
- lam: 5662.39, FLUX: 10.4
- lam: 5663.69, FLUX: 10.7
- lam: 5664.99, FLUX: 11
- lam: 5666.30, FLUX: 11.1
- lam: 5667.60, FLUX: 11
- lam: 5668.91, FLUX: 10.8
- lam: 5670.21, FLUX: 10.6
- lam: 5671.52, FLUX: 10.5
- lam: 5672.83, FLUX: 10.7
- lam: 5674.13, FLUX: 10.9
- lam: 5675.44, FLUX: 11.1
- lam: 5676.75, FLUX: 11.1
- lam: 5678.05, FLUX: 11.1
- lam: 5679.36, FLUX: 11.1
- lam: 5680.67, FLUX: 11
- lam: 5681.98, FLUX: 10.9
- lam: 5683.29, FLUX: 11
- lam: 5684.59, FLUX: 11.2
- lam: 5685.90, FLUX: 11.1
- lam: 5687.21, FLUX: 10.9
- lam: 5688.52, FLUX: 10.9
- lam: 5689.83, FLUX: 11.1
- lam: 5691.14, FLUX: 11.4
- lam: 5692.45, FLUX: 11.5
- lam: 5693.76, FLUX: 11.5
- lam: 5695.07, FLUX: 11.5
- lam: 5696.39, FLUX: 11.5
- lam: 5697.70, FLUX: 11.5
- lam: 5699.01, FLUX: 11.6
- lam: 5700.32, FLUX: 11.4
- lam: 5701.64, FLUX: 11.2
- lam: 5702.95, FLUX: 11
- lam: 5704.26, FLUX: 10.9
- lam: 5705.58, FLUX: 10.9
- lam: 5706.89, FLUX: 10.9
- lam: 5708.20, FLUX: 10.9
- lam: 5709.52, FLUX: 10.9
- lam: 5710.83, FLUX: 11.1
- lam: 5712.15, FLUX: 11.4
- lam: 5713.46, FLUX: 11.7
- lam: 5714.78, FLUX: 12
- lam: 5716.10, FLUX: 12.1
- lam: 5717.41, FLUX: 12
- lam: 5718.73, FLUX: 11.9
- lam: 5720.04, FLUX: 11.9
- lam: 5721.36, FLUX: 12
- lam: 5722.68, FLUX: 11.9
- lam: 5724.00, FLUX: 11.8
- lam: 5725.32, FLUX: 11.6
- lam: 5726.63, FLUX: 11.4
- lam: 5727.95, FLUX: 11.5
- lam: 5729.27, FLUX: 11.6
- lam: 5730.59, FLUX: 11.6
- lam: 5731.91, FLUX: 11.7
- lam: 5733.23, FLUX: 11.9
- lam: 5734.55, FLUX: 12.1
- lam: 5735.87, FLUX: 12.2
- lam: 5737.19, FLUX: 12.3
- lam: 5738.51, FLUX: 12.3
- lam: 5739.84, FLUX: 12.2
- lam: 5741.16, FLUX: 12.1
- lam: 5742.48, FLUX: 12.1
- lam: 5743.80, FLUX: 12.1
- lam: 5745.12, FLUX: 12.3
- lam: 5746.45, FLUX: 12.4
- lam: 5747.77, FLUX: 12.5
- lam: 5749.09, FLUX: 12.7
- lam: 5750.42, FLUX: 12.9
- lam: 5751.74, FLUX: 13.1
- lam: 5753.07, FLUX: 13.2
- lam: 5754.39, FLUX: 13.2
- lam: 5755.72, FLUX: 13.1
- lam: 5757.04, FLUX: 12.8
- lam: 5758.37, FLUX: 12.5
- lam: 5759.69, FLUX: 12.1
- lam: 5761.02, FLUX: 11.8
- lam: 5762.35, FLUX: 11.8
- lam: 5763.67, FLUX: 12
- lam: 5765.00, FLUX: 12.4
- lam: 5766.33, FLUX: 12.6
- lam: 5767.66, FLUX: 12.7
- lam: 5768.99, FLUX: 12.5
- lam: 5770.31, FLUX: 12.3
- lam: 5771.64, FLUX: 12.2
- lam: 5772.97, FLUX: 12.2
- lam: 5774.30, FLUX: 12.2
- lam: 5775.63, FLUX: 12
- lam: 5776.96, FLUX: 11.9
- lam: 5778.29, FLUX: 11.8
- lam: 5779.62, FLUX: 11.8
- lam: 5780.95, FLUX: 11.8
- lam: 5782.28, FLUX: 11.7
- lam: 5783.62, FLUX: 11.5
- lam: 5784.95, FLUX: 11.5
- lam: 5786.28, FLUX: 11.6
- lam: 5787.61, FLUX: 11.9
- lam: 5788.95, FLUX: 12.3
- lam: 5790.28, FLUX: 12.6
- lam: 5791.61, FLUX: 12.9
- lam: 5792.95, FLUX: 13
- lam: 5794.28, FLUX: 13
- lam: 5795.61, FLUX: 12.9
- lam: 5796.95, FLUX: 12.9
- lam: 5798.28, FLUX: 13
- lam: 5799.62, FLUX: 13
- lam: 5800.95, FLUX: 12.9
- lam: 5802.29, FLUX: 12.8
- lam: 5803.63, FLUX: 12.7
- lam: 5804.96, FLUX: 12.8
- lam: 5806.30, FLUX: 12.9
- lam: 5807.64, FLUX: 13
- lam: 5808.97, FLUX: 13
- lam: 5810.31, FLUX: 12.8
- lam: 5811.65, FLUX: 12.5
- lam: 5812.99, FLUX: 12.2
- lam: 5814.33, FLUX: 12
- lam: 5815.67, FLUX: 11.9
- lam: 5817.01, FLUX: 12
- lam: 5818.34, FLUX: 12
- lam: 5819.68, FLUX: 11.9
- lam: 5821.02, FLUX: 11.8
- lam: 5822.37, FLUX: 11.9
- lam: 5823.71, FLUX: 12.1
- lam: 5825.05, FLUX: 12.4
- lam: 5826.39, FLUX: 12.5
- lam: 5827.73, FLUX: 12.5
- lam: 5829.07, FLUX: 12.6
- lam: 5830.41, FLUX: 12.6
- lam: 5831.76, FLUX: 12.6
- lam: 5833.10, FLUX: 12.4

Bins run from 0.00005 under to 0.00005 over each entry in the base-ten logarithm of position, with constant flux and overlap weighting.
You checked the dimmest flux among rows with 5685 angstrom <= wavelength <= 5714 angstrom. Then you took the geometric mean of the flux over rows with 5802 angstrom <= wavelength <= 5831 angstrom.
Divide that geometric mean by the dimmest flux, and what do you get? 1.14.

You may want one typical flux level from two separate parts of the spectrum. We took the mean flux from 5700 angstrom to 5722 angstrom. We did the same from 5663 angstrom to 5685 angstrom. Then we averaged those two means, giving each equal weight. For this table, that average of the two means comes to 11.18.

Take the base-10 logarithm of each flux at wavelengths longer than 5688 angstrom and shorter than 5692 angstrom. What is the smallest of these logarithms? 1.04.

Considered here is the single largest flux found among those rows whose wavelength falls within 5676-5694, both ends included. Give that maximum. 11.5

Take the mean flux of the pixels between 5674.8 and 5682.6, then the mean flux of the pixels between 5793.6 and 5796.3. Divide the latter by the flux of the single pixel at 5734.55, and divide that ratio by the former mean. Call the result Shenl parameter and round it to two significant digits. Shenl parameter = 0.097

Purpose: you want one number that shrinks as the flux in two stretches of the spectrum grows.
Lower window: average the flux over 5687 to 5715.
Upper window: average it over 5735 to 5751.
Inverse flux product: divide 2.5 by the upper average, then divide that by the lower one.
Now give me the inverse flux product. 0.0180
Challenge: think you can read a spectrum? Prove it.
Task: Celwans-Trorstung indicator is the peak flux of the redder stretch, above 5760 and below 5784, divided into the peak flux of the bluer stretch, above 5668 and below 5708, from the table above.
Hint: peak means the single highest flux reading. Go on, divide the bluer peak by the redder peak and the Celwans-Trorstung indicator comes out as 0.91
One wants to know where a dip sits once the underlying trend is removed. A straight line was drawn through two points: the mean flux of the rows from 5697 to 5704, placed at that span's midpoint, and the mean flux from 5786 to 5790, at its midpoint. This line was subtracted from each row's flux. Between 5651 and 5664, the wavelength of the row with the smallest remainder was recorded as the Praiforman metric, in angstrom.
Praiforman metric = 5662.39 angstrom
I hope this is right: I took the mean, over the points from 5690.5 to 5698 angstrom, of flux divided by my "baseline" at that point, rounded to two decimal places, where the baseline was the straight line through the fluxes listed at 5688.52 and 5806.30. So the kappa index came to 1.04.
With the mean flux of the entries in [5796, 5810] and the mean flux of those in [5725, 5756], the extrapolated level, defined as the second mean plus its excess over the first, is 11.6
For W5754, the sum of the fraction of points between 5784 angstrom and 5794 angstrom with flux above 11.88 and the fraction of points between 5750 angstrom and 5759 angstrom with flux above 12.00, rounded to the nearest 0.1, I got 1.7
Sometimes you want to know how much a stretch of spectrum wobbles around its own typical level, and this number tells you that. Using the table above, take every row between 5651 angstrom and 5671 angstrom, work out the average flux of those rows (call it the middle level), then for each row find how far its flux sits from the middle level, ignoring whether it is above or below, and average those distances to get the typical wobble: 0.39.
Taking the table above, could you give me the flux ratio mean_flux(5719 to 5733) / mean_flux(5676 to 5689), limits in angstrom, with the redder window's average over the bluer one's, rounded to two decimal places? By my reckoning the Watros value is 1.06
